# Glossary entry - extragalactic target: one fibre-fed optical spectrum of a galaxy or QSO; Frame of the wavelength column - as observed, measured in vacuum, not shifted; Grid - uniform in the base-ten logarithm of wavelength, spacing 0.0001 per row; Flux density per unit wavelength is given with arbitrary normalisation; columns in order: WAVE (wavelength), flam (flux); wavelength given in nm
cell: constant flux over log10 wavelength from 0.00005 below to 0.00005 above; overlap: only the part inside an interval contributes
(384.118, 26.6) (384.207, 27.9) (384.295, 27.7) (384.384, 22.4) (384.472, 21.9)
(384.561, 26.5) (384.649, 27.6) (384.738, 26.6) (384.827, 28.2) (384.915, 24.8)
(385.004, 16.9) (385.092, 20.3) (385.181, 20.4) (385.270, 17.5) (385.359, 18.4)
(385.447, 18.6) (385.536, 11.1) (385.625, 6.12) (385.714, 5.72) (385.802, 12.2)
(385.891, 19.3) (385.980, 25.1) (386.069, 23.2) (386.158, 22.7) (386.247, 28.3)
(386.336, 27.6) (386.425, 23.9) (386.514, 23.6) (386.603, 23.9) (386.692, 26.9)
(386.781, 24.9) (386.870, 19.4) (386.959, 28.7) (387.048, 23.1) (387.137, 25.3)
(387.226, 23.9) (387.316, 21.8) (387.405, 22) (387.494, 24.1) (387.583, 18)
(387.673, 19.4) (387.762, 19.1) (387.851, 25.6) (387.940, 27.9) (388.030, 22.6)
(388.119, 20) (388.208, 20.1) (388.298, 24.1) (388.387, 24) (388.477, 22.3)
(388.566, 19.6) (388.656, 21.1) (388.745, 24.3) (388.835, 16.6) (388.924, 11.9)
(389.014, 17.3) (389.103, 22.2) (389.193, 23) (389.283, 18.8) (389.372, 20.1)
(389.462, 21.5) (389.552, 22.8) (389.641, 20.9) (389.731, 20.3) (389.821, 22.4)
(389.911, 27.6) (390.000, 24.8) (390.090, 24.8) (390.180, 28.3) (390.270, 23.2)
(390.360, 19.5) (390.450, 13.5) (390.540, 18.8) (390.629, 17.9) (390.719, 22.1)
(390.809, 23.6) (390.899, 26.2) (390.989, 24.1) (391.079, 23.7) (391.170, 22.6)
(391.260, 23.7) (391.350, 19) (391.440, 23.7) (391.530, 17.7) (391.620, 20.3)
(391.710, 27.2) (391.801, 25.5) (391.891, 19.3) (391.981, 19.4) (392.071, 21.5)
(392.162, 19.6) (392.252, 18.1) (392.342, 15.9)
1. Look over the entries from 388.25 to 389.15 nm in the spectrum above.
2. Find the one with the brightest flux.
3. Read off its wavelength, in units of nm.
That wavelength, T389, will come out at 388.745 nm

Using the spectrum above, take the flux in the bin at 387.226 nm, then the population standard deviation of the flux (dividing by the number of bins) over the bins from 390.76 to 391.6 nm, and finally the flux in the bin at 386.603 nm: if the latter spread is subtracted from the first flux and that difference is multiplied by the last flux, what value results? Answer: 511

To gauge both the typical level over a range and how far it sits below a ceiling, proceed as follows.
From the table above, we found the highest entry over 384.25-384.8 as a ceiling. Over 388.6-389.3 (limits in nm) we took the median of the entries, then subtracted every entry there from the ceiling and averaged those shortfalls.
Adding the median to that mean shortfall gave 28.2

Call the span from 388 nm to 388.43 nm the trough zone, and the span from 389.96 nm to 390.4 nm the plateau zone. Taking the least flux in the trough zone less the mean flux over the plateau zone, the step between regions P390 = -4.1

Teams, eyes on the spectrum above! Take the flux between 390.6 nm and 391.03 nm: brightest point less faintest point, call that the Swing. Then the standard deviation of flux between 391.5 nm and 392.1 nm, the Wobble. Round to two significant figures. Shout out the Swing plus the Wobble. 12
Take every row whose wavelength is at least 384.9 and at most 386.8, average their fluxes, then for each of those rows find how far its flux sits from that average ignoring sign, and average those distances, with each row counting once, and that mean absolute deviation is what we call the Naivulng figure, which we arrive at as 5.0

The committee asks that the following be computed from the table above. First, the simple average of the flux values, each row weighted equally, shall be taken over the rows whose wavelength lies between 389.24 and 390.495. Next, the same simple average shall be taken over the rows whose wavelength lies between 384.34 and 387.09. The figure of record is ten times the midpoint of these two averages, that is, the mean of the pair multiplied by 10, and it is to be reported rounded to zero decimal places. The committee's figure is 218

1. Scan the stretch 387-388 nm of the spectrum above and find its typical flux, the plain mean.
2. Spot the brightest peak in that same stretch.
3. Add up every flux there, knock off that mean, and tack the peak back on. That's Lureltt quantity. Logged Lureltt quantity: 255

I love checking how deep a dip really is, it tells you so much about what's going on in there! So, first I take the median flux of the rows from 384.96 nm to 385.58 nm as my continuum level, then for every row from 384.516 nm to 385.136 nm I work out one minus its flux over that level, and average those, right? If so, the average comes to -0.33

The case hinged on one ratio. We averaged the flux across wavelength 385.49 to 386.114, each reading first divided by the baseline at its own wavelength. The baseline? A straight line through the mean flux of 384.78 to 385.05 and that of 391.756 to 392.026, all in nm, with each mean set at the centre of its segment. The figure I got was 0.64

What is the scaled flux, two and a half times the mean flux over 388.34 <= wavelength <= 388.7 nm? 54.4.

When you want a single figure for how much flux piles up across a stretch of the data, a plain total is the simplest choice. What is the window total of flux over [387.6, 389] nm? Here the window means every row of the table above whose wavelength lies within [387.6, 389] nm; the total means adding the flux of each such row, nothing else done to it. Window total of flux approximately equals 319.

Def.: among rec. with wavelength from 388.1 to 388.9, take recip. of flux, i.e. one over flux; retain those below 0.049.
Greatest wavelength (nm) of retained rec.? 388.745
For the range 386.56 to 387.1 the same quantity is 387.048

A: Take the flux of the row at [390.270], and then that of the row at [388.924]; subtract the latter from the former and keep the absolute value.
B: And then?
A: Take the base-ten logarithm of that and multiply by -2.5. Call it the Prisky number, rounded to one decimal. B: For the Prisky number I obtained -2.6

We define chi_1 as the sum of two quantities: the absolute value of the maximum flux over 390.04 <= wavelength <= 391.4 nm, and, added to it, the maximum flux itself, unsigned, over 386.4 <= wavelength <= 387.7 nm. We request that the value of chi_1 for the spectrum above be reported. 57.0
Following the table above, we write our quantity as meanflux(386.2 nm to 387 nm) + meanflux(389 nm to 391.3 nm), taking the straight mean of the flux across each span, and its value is 47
